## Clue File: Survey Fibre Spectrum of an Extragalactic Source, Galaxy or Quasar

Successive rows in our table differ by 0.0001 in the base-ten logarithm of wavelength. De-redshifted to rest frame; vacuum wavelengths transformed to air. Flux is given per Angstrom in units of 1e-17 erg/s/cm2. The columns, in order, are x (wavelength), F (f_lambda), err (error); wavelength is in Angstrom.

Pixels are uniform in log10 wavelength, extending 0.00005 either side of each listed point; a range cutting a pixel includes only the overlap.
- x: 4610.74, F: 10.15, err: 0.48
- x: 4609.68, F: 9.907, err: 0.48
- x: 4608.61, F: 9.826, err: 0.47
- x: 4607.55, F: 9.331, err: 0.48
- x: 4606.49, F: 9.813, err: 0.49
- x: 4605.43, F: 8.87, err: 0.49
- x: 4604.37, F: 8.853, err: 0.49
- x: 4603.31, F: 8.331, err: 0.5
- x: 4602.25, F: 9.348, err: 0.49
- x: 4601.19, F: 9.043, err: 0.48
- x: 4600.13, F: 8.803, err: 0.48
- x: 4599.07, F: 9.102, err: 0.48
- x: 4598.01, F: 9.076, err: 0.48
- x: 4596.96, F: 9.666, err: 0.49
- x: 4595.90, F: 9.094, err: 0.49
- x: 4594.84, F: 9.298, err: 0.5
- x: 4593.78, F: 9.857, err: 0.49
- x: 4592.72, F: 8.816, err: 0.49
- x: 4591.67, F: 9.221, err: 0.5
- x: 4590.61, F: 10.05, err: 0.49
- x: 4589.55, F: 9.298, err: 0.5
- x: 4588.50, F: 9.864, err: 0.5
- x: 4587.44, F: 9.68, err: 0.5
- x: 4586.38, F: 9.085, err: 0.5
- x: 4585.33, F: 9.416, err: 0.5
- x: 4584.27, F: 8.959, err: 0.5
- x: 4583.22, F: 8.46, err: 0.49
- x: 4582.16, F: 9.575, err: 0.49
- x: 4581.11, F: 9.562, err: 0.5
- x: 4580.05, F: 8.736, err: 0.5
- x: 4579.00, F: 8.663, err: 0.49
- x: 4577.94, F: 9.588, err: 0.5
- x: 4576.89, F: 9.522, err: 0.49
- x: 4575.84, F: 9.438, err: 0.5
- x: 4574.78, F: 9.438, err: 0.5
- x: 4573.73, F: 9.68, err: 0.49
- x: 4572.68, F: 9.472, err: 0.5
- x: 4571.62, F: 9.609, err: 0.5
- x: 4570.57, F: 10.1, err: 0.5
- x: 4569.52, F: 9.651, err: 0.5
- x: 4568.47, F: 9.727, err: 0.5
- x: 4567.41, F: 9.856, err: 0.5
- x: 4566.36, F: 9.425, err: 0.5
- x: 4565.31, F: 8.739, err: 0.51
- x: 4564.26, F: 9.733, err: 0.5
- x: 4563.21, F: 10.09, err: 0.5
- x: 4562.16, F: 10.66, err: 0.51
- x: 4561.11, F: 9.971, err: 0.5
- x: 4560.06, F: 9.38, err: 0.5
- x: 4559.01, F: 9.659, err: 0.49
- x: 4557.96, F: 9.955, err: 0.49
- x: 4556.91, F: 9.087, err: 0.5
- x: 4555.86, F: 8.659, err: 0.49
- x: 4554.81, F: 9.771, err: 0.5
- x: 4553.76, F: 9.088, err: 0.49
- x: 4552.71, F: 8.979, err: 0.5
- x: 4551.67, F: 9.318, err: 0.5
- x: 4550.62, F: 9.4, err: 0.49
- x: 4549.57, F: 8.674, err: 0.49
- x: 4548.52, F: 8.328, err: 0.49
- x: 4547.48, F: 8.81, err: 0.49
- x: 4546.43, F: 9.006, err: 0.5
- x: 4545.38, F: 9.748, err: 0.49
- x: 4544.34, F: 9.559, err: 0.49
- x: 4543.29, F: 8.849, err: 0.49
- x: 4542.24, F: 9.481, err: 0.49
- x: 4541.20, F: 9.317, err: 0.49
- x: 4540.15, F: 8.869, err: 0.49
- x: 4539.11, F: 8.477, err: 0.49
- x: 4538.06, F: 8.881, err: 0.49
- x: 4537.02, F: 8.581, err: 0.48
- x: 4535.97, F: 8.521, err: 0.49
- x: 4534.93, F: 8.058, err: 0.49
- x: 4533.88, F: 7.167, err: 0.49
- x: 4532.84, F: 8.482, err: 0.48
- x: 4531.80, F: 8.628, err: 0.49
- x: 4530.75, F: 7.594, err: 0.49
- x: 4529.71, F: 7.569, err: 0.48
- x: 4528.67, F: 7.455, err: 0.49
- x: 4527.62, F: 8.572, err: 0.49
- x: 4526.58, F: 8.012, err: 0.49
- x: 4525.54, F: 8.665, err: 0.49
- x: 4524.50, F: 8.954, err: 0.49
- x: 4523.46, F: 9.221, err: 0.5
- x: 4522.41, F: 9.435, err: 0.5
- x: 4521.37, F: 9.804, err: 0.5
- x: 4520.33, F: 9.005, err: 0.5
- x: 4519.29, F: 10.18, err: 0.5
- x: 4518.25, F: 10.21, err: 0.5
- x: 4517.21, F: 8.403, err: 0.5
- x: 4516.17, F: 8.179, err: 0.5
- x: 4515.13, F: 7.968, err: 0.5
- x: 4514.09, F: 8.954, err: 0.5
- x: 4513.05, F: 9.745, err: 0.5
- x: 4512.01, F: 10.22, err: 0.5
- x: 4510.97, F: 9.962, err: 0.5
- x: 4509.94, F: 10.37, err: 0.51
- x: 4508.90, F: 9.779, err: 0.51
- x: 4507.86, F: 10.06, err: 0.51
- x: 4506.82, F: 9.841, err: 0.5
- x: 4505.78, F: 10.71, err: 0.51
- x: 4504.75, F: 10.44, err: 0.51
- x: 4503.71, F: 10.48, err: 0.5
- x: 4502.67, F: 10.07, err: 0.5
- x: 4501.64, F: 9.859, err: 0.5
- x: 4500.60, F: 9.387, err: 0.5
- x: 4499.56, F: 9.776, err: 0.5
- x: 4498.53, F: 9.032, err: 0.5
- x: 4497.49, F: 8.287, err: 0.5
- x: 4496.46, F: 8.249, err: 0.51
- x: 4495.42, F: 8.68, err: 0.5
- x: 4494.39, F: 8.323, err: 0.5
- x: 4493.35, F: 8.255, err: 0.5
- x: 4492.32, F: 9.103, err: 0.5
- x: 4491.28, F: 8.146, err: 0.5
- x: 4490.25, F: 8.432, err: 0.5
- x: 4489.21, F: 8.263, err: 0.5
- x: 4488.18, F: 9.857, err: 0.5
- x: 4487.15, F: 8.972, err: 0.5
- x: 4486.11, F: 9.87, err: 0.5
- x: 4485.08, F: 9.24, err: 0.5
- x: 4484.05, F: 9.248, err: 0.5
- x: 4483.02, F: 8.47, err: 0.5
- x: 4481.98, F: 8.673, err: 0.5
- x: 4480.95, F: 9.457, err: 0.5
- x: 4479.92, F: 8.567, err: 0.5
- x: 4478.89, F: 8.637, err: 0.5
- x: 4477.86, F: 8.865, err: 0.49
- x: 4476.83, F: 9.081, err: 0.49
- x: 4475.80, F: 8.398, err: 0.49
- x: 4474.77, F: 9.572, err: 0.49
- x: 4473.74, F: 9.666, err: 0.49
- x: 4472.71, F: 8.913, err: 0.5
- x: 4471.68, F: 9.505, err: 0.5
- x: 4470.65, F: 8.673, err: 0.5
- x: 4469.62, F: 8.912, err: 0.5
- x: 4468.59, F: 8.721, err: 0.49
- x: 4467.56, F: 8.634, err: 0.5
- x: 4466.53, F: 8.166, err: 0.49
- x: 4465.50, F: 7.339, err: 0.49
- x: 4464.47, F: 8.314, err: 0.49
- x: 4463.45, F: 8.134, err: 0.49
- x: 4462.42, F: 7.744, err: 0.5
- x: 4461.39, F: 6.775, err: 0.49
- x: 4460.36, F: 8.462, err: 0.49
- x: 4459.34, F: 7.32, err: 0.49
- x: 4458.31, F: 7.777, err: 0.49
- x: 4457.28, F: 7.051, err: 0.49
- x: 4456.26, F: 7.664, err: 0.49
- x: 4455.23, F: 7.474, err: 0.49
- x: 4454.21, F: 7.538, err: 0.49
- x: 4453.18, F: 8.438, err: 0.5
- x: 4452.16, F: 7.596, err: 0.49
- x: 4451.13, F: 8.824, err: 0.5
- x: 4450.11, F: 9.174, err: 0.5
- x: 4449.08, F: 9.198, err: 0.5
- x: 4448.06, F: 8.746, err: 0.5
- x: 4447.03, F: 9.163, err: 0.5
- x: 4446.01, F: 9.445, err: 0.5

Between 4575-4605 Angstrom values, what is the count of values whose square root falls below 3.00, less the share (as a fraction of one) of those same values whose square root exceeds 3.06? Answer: 7.6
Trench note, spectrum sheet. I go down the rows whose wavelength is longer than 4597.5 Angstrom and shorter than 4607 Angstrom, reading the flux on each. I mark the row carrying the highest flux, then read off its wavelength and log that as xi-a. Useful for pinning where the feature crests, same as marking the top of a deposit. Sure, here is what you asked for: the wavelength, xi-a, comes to 4606.49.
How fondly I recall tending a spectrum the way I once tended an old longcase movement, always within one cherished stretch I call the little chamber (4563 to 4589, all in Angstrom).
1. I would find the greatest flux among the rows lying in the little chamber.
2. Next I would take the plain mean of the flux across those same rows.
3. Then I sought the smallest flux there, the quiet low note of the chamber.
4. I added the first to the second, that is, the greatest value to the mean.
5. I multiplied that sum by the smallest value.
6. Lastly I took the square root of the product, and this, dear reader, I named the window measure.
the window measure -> 12.9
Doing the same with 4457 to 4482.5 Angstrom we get 11.1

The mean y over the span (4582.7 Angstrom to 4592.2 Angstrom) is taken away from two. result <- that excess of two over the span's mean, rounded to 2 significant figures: -7.3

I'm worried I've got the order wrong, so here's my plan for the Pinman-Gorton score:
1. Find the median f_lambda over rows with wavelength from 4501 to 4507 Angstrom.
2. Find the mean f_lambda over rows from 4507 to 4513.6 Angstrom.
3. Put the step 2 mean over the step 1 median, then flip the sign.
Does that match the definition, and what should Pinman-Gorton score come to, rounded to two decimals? -0.98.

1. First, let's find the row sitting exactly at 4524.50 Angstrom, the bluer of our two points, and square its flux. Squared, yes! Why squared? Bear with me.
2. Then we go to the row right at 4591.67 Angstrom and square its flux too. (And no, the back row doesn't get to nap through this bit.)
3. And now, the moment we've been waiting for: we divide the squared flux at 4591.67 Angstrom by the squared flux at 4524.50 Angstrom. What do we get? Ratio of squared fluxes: 1.06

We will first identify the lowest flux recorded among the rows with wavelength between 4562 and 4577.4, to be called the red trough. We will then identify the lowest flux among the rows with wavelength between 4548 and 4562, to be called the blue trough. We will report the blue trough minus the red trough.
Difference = -0.41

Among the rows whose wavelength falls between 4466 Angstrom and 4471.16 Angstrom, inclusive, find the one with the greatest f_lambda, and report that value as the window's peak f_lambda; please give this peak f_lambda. 8.912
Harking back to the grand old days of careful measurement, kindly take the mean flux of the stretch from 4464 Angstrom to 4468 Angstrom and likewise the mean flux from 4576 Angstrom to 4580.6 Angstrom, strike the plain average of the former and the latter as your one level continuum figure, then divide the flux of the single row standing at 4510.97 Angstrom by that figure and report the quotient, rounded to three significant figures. 1.16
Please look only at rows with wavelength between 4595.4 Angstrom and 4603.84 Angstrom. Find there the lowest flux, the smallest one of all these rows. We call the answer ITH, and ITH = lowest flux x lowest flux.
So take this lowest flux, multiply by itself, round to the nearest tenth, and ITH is 69.4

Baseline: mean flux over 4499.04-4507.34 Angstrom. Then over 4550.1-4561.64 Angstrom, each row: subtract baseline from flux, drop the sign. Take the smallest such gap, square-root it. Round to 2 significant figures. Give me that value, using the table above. 0.32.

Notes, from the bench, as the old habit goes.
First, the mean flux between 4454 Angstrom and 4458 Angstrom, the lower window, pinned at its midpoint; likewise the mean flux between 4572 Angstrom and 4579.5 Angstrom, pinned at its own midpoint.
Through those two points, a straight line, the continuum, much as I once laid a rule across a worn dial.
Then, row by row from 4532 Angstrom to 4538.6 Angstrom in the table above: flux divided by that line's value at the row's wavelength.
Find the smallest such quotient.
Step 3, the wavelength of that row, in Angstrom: 4533.88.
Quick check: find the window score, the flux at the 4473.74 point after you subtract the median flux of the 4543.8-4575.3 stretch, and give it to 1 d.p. 0.2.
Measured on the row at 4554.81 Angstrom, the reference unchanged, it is 0.3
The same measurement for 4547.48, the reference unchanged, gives -0.7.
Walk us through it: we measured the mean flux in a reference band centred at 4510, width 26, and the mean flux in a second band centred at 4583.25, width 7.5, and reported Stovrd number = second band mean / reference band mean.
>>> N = 0.95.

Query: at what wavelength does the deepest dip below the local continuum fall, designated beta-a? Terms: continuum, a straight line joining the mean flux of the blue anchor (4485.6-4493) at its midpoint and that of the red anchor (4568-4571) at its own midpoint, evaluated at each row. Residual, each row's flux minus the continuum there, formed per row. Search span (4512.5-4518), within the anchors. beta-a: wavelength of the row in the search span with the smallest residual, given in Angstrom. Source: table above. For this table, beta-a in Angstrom 4515.13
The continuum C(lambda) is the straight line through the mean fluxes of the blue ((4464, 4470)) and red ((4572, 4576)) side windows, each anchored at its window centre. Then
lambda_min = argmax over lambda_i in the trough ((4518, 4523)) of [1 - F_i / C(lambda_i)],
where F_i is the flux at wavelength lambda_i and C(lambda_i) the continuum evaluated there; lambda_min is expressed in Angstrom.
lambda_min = 4520.33 Angstrom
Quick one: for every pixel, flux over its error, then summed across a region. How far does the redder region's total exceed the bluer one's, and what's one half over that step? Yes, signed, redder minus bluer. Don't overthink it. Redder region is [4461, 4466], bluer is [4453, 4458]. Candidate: 1.58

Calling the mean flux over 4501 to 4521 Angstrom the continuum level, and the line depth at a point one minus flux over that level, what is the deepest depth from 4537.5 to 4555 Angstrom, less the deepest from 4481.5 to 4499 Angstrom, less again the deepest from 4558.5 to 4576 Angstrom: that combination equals -0.12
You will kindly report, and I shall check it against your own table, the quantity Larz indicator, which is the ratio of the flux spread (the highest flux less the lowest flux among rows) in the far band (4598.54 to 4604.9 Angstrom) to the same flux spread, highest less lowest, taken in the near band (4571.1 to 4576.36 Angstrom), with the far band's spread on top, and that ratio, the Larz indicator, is 4.2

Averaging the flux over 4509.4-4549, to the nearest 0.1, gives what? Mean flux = 8.9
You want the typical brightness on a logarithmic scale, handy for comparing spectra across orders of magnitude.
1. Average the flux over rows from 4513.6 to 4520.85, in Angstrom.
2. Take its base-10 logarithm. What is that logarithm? 0.95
